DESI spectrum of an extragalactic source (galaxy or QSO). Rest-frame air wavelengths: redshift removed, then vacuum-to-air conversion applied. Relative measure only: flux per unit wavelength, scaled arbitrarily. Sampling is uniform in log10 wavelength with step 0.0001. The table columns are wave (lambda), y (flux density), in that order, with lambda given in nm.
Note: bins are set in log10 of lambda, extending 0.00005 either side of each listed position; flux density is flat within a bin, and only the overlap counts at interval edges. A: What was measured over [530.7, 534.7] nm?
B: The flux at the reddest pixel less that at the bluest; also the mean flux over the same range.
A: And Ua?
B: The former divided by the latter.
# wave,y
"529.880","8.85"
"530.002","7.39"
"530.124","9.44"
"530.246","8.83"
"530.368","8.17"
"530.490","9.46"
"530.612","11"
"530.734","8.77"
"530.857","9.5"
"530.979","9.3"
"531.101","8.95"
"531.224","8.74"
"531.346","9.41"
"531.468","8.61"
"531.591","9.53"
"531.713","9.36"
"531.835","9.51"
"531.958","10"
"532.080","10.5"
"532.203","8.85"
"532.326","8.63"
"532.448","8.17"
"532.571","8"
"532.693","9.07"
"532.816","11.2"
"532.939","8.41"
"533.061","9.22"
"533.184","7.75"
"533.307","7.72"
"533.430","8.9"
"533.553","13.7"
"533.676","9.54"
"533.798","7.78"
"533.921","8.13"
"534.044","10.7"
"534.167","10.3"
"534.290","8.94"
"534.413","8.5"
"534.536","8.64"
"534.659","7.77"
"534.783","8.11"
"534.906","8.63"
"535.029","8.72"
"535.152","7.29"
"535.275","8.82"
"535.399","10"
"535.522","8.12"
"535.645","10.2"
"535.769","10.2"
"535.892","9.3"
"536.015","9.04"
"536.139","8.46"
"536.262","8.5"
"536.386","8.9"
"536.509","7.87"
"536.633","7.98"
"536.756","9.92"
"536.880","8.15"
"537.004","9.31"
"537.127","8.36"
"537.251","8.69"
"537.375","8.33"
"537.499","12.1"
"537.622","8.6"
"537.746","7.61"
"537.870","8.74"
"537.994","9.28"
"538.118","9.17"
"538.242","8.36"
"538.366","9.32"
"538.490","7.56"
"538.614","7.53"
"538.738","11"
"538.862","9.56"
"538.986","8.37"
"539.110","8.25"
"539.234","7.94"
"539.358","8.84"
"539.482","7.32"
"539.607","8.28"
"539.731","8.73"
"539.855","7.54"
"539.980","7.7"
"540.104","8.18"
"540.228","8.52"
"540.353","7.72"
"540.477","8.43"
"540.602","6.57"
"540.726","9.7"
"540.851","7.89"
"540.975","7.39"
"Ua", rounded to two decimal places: -0.11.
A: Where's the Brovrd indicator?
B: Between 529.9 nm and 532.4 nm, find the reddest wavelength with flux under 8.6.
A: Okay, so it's 530.368 nm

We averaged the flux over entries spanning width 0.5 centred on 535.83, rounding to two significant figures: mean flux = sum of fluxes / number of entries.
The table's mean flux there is 9.7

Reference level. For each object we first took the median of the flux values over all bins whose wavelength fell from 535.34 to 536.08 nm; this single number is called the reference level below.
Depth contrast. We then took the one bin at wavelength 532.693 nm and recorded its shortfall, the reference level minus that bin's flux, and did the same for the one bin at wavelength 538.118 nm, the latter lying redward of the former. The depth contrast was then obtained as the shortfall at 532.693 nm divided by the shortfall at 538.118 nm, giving 1.2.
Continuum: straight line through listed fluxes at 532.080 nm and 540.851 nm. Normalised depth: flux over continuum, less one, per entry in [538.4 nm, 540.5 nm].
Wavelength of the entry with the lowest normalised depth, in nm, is 538.490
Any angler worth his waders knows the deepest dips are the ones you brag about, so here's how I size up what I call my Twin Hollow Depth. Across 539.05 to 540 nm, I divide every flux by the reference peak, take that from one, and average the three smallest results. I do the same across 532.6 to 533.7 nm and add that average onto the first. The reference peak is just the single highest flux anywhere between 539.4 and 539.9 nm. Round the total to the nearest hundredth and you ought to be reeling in -0.30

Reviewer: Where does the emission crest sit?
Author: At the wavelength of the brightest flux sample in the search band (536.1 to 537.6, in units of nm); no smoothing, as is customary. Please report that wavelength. 537.499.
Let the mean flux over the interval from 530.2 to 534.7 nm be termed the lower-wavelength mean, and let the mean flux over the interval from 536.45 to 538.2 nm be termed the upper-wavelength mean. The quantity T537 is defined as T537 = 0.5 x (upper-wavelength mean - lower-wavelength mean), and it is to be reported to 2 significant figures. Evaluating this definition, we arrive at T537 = -0.16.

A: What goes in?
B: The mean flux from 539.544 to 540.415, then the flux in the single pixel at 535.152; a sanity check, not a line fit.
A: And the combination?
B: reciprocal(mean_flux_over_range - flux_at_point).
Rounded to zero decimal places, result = 1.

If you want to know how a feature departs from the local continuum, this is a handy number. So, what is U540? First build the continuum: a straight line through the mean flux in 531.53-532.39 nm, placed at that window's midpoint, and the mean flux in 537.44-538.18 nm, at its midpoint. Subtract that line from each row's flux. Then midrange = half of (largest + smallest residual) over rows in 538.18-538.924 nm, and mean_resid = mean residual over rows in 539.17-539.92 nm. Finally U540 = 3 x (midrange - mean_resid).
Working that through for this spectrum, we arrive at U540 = 3.4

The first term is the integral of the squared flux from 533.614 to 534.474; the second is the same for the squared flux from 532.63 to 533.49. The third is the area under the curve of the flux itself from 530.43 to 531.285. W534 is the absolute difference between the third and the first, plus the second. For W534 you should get 134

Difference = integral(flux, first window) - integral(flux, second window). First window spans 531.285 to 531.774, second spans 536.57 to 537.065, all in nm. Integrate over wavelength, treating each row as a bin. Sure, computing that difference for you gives 0.15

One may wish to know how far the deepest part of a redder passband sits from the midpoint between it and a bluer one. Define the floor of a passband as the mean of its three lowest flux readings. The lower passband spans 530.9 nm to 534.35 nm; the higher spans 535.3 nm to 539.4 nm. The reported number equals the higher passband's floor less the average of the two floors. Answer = -0.09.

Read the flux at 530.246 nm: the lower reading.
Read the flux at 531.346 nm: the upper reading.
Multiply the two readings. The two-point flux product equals 83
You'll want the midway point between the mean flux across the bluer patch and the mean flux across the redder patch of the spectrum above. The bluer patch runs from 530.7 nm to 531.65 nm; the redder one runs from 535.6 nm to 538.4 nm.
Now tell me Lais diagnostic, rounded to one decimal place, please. 9.0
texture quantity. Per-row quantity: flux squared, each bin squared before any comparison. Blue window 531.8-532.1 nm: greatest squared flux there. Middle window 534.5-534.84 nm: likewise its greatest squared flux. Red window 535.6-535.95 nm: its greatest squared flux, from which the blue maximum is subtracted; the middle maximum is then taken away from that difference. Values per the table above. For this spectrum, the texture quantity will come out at -81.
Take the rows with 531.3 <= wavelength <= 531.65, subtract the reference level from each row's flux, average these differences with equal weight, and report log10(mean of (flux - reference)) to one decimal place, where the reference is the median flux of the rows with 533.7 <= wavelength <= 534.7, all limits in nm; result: -0.2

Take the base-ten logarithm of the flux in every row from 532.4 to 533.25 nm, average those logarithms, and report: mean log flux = 0.943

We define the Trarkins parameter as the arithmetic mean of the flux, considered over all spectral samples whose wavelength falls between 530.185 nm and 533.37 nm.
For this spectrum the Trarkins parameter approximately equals 9.10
